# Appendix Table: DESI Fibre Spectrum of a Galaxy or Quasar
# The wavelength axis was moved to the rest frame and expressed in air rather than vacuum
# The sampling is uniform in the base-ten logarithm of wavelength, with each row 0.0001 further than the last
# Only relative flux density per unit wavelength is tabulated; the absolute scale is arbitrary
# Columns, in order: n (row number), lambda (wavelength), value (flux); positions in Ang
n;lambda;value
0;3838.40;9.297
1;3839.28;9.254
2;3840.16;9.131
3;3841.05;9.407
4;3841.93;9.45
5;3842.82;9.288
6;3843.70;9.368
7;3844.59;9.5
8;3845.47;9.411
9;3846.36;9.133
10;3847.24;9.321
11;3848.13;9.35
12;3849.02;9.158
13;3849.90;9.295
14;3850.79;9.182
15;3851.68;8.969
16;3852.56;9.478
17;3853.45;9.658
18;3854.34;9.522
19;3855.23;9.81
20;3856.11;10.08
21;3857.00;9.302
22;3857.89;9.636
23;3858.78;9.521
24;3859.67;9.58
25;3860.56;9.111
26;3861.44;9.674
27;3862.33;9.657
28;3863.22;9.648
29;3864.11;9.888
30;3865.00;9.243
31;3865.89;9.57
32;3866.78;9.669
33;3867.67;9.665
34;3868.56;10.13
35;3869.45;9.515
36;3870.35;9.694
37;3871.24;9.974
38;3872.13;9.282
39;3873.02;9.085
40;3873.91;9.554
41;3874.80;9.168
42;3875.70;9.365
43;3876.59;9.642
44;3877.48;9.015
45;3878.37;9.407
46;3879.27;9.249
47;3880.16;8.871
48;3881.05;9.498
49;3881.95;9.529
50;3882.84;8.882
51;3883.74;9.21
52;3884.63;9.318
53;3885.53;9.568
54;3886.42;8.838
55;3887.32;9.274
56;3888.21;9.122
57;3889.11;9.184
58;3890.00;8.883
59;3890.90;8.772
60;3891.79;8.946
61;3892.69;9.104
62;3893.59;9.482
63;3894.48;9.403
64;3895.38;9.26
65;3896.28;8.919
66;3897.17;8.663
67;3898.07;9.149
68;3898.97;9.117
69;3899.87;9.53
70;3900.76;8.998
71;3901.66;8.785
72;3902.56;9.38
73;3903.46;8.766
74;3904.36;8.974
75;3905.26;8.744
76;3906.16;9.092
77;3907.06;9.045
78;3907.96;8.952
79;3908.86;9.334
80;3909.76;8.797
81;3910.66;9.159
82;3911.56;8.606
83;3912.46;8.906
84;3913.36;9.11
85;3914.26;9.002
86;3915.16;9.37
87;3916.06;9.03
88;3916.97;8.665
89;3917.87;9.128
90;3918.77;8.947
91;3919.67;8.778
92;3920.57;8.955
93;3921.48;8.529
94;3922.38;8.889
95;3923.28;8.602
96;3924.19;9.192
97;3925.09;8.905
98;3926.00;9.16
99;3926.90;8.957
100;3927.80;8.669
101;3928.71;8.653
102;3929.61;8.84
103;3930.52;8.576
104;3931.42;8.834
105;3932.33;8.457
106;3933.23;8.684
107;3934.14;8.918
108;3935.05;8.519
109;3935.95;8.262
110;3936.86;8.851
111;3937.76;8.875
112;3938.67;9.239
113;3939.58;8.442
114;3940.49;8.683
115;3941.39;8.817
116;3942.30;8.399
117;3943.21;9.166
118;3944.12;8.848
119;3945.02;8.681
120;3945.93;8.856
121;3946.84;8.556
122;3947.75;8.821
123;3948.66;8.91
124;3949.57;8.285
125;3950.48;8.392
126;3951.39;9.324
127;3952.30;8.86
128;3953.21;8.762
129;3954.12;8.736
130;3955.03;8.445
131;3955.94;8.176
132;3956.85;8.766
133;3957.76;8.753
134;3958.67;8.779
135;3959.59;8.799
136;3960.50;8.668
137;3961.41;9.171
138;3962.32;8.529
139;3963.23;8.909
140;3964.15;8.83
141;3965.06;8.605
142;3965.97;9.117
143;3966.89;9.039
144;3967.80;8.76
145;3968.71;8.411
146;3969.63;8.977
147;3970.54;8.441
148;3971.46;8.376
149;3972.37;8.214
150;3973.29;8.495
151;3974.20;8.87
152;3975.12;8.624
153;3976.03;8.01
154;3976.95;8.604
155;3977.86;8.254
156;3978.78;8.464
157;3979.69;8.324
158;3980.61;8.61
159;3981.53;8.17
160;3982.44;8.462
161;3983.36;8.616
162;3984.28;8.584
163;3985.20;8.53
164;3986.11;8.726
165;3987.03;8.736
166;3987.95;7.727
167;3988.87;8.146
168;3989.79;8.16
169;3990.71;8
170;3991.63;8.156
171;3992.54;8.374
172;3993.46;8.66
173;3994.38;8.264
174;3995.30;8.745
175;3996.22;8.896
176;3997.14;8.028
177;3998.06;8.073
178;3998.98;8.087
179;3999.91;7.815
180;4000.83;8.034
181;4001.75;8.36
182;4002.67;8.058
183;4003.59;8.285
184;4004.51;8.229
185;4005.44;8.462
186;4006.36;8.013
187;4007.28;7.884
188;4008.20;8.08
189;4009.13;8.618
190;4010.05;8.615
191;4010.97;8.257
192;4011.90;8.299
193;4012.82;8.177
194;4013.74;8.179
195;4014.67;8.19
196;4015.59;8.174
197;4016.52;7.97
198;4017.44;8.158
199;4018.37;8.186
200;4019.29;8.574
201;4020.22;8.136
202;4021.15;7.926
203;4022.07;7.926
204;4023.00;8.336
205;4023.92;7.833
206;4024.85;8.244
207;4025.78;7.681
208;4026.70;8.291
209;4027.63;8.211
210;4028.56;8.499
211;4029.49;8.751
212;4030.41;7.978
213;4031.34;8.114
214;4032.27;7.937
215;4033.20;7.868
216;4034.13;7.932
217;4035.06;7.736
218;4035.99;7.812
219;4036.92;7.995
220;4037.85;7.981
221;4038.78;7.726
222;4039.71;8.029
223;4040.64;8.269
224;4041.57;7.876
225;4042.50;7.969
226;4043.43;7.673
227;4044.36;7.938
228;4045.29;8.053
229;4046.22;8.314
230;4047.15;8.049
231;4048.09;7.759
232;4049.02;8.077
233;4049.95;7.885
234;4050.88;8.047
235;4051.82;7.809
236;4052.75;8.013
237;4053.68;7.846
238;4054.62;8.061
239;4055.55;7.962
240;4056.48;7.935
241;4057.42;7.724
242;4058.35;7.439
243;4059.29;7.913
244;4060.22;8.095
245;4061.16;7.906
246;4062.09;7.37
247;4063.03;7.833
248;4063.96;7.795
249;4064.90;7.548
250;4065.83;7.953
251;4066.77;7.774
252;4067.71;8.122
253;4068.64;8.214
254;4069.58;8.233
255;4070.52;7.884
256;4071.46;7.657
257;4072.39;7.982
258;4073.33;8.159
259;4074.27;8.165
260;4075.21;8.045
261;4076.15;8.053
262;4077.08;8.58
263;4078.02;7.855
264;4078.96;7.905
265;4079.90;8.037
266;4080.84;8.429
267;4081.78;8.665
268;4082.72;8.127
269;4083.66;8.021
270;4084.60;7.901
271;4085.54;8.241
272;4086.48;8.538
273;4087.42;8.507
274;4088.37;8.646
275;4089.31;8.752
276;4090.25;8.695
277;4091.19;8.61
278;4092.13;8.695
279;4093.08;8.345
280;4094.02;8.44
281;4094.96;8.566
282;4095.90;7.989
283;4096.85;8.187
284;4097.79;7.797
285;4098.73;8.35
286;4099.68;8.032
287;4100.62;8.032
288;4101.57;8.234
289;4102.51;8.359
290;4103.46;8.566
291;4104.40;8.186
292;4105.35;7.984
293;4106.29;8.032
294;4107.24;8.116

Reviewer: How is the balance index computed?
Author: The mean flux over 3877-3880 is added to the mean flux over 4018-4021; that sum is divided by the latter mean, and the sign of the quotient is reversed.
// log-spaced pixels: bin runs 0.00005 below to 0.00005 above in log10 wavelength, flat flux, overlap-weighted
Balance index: -2.11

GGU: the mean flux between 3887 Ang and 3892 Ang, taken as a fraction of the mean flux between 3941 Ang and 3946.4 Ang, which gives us 1.03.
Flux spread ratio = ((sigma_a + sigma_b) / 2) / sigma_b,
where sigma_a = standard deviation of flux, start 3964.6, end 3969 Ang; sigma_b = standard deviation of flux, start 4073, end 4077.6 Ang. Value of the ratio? 1.2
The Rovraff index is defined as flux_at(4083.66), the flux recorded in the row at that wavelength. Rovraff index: 8.021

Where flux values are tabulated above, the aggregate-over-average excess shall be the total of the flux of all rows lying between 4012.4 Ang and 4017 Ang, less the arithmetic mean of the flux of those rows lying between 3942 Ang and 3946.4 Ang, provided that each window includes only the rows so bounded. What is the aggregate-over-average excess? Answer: 31.9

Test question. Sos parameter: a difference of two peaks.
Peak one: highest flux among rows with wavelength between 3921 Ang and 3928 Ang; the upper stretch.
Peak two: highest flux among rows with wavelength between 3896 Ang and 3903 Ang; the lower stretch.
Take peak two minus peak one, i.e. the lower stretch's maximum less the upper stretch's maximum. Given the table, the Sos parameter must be 0.34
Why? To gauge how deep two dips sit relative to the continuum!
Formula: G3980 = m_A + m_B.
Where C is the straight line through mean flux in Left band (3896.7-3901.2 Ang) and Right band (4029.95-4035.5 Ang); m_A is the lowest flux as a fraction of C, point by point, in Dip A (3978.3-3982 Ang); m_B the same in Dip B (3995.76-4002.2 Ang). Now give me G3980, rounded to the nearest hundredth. 1.93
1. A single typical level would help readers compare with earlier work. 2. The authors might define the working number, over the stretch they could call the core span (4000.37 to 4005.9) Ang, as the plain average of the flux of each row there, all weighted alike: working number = 8.24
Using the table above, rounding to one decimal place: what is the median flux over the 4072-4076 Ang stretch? 8.1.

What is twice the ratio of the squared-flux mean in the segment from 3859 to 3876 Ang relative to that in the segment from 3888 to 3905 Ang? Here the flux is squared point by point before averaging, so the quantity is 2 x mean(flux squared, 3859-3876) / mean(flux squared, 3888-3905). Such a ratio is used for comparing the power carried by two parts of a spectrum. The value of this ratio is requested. 2.22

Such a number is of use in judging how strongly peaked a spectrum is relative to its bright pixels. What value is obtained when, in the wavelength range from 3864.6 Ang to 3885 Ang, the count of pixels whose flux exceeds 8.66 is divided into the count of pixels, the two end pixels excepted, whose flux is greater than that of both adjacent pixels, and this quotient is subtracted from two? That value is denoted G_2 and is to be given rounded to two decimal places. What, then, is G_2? 1.70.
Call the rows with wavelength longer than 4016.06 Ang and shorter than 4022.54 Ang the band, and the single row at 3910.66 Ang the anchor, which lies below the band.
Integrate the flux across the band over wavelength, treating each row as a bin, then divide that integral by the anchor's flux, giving 5.75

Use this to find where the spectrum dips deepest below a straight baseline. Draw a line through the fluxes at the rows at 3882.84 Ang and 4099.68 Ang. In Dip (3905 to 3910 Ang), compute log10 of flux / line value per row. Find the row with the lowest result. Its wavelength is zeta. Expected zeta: 3905.26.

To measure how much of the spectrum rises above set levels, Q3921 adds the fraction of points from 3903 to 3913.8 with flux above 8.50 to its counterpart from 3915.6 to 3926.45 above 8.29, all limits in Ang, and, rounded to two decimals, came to 2.00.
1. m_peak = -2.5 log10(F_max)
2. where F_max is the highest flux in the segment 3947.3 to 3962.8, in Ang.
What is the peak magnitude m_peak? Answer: -2.42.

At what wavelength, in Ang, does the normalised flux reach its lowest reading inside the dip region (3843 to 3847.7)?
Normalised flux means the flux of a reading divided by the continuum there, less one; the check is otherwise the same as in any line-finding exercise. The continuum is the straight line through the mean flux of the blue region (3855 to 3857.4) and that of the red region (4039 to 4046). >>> 3846.36 Ang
